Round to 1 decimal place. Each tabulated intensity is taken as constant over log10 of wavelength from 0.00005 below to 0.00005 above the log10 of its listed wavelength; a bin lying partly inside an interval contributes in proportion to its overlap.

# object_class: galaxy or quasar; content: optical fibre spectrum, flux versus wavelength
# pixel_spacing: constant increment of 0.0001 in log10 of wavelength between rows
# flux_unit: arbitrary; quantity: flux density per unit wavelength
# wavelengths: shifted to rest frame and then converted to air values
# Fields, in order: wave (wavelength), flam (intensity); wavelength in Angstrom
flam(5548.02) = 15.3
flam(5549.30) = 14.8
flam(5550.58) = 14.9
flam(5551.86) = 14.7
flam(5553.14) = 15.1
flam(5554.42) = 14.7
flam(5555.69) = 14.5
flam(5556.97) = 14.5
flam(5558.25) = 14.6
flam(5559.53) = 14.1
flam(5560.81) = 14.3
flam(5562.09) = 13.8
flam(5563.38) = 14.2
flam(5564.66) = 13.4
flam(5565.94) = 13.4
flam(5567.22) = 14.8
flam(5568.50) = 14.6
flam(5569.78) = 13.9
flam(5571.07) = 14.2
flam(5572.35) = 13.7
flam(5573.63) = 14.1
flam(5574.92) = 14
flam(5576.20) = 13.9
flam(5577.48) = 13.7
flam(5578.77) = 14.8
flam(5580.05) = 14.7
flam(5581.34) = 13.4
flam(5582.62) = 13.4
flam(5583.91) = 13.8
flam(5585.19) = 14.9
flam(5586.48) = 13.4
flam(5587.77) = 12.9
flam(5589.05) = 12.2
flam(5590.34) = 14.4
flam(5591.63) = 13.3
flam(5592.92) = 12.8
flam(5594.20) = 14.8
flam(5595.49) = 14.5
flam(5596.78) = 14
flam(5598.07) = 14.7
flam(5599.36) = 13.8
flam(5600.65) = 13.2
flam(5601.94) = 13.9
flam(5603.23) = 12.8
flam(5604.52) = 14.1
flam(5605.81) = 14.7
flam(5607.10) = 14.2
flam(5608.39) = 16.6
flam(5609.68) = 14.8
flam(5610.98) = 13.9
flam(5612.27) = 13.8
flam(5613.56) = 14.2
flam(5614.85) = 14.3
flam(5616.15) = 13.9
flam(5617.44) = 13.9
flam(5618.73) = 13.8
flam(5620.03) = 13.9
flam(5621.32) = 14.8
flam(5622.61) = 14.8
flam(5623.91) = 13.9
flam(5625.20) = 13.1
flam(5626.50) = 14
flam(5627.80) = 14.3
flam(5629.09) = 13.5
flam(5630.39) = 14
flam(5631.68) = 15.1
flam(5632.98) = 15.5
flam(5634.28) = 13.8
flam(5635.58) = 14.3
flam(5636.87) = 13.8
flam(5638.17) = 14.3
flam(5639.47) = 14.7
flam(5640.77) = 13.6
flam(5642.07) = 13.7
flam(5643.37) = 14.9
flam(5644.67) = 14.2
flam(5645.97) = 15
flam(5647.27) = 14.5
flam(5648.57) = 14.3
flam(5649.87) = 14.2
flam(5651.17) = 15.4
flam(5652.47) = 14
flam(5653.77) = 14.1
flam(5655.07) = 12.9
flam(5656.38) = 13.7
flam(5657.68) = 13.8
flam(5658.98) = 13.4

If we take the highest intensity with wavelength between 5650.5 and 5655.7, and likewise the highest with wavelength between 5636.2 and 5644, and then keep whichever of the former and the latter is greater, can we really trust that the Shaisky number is 15.4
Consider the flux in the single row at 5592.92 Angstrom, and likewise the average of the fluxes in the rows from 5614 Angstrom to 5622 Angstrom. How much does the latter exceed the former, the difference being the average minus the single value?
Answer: 1.3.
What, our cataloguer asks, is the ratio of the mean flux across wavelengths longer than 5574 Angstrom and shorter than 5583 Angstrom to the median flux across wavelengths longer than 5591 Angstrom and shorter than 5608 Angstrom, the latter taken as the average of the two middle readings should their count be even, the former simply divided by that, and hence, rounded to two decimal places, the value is 1.00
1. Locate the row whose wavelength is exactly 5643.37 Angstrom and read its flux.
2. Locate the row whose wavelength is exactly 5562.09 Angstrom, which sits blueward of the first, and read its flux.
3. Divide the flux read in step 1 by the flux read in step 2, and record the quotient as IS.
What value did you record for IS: 1.08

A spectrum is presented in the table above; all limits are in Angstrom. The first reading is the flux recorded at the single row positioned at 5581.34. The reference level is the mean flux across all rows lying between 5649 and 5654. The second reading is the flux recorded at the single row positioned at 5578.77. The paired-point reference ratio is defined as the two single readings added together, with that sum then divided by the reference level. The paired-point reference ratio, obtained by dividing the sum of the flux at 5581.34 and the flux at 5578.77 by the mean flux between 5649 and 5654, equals 1.95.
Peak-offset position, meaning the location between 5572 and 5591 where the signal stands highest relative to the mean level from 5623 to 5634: 5585.19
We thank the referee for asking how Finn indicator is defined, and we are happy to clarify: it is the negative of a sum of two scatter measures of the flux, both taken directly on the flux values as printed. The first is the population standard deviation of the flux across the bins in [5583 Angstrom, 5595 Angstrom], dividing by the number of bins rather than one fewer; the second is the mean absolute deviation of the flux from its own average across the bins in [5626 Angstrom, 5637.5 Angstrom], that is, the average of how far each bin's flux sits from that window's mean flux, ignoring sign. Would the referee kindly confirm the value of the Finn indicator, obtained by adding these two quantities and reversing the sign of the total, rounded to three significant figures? -1.37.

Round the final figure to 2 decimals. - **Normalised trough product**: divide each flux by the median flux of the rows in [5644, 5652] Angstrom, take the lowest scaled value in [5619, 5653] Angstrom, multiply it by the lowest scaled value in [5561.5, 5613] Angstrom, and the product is 0.77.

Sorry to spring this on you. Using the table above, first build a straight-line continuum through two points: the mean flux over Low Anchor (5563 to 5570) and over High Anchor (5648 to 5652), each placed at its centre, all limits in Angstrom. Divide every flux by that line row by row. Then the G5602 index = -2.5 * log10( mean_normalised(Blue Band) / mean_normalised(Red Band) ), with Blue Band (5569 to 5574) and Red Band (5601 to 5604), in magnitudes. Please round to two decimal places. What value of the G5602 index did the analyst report -0.07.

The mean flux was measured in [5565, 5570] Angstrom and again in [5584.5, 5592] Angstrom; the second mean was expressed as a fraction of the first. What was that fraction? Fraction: 0.95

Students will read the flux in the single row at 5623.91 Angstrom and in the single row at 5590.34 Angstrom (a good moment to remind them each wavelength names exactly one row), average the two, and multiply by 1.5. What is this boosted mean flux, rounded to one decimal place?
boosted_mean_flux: 21.2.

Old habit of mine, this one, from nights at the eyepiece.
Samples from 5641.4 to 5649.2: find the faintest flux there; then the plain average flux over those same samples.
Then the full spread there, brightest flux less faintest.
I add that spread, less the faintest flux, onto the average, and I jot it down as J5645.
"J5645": 2.0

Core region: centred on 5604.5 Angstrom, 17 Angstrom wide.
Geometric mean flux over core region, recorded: 14.2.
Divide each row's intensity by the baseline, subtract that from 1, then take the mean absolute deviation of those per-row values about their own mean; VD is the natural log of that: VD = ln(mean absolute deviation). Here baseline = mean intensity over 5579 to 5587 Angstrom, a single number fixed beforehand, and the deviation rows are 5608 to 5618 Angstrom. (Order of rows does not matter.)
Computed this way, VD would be -3.1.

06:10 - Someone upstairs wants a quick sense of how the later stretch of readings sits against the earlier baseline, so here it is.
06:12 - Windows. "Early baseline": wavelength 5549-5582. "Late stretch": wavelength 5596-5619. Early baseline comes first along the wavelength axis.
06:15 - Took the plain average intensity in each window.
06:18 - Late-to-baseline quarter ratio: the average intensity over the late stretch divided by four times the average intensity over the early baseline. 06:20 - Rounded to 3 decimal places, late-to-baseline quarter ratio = 0.248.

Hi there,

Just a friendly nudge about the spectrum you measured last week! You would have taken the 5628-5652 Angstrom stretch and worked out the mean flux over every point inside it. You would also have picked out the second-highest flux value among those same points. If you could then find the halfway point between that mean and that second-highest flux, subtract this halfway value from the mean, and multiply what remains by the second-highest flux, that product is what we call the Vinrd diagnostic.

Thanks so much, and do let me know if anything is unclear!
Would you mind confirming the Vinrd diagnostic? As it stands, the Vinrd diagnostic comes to -7.9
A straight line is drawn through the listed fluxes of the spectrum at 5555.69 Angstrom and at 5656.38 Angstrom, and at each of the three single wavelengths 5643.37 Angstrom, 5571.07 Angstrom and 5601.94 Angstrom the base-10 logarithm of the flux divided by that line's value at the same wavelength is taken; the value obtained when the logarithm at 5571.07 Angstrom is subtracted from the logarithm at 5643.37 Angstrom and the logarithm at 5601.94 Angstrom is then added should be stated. 0.031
